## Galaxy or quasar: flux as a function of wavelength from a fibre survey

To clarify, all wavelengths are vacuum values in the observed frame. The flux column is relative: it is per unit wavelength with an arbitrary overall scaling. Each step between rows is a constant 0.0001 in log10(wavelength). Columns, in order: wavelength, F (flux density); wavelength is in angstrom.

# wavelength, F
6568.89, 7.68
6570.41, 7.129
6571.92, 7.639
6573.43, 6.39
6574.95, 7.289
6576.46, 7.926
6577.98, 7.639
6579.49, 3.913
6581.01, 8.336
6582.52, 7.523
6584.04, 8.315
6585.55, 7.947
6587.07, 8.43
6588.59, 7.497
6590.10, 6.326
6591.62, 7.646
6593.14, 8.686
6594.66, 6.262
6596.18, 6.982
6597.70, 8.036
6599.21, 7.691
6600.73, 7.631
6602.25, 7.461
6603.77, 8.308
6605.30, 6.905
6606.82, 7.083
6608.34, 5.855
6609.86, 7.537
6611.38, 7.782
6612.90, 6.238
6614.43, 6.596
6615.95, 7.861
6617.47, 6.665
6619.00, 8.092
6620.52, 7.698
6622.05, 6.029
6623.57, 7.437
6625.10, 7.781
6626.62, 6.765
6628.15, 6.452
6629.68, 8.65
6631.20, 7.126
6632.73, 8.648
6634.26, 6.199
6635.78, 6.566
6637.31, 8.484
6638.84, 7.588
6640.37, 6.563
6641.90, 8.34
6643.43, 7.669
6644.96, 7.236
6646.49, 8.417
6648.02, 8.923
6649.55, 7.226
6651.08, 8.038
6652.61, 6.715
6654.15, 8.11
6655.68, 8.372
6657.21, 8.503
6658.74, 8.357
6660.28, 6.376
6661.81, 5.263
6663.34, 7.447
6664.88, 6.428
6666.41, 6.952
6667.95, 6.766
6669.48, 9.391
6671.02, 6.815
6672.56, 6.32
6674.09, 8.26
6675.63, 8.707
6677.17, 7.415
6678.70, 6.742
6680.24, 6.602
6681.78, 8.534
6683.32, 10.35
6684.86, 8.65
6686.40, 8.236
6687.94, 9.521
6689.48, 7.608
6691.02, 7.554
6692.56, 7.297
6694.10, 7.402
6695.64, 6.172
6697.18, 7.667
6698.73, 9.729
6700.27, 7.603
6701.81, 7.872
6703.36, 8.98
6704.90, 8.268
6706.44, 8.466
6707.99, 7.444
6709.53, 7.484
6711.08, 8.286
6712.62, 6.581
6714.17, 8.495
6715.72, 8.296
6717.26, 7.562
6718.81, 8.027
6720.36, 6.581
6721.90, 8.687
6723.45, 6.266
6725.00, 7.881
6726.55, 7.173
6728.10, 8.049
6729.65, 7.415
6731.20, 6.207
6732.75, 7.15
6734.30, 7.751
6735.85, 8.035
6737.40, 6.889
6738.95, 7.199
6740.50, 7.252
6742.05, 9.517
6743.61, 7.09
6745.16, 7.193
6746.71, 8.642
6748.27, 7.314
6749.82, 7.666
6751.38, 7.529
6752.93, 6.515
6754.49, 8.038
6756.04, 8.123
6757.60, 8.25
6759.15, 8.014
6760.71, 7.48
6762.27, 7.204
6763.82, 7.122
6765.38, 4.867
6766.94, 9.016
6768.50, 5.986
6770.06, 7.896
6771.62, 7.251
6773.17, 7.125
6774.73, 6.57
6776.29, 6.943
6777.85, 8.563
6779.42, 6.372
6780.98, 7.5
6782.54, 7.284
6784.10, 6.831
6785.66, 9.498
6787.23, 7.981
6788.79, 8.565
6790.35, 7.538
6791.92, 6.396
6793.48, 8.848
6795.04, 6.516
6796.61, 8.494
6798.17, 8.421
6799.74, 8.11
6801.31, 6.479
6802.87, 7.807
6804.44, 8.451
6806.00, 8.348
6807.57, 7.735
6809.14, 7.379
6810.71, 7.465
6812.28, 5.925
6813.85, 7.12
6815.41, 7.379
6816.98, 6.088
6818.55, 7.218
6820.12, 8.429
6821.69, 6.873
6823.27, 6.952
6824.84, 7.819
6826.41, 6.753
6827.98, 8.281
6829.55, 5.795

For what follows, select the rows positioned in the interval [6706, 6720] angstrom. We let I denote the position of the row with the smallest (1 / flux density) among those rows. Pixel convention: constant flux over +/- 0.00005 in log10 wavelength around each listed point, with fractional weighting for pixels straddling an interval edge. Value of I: 6714.17 angstrom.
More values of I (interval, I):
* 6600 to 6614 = 6603.77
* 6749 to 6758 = 6757.60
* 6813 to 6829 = 6820.12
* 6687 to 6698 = 6687.94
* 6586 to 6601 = 6593.14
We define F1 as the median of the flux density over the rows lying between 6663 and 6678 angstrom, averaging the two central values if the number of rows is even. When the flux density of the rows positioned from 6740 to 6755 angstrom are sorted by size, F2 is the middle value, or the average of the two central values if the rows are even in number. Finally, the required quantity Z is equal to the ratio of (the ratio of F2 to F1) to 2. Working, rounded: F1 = 7.2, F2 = 7.4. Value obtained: 0.52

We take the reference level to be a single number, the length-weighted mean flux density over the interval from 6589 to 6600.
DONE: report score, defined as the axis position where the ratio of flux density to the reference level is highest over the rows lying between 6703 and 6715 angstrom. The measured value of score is 6703.36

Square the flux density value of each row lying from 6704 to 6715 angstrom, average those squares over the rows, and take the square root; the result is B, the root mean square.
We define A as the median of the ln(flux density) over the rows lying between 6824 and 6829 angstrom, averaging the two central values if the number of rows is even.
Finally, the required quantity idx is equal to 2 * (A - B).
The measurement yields -11.7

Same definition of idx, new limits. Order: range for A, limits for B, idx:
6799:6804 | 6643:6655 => -11.5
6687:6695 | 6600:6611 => -10.5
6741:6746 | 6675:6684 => -12.4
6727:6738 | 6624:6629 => -10.0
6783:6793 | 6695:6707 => -12.2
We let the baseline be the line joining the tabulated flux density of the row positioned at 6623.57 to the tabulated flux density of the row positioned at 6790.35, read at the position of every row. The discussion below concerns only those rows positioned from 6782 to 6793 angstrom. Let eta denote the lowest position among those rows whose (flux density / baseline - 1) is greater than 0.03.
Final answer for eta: 6785.66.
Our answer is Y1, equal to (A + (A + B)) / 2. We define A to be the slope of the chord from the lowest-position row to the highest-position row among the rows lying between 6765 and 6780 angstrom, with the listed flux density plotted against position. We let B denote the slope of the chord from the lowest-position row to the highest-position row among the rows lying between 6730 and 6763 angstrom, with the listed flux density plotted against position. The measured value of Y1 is 0.123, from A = 0.107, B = 0.03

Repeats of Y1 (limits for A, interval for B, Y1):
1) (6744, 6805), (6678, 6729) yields 0.034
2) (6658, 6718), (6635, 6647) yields 0.073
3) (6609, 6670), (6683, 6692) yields -0.150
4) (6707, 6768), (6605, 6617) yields 0.072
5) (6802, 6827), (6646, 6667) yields -0.082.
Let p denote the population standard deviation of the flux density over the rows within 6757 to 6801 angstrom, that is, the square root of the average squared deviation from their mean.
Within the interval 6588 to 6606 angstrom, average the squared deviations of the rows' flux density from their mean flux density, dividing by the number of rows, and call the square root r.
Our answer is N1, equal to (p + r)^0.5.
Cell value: 1.309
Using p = 1.01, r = 0.70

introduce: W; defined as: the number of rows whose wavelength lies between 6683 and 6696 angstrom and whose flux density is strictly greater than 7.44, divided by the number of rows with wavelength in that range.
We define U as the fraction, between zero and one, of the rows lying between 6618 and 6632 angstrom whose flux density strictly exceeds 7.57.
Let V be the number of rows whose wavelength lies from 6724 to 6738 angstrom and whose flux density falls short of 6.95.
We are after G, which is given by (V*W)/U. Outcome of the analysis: 3.0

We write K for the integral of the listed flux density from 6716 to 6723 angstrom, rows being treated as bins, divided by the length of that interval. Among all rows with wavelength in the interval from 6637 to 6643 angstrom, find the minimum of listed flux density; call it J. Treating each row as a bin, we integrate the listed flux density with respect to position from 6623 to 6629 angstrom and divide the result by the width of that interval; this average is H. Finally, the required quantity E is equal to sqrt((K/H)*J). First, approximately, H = 7.11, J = 6.563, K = 7.70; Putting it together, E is 2.66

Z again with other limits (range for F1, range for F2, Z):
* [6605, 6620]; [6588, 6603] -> 0.54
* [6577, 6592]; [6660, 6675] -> 0.44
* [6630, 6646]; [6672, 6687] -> 0.56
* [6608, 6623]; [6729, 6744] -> 0.51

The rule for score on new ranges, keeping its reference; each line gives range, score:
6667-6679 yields 6669.48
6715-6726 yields 6721.90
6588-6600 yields 6593.14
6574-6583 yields 6581.01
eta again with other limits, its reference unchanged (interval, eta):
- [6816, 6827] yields 6820.12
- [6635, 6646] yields 6637.31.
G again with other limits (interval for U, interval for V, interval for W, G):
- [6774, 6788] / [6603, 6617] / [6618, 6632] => 5.3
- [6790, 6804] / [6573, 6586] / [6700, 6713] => 3.2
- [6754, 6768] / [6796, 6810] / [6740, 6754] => 0.8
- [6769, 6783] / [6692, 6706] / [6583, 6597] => 3.0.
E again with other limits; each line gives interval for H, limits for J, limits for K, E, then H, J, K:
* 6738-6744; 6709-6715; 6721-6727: 2.52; 7.78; 6.581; 7.50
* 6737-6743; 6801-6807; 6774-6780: 2.44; 7.75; 6.479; 7.13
